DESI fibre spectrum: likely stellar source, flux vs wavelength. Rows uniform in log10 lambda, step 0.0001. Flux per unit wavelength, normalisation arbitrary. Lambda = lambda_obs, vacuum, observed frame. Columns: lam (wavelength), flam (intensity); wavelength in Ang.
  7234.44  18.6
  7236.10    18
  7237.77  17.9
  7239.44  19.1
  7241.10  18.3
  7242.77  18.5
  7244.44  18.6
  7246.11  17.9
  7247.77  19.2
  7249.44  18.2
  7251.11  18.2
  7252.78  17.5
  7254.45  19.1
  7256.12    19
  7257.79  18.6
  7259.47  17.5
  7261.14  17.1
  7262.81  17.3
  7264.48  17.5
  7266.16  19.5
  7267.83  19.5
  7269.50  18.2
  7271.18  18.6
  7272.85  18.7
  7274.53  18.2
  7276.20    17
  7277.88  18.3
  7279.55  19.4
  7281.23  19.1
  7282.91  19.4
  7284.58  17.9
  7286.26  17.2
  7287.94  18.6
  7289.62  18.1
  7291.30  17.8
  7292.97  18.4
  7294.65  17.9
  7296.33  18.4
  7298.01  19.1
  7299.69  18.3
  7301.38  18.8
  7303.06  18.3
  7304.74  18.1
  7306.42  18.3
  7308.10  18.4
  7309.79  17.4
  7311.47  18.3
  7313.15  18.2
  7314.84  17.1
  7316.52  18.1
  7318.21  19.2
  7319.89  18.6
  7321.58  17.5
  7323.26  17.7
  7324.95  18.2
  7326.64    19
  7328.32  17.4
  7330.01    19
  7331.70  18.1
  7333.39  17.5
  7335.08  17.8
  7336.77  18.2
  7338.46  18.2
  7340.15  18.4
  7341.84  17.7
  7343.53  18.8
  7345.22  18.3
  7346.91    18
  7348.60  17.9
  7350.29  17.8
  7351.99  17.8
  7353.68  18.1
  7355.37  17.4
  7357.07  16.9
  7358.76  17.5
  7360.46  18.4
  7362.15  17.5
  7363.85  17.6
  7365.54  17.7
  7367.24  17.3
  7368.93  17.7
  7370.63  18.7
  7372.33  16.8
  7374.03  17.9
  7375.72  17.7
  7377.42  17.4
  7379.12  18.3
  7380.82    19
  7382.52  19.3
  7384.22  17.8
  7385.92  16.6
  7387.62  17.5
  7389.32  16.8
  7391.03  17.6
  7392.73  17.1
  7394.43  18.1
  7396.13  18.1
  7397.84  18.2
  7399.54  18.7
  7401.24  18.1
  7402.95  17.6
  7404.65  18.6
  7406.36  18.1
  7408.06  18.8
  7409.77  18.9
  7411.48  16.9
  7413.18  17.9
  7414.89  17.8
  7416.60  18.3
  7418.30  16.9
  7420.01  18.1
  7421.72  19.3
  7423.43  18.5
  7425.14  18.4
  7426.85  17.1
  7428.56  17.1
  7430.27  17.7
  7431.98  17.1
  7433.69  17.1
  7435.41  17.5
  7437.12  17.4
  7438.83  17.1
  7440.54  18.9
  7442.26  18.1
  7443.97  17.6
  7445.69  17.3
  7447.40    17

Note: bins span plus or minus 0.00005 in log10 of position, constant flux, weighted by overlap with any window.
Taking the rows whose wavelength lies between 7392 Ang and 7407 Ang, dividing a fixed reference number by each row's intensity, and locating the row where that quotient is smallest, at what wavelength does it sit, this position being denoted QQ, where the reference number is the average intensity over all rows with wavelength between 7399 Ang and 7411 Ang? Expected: 7399.54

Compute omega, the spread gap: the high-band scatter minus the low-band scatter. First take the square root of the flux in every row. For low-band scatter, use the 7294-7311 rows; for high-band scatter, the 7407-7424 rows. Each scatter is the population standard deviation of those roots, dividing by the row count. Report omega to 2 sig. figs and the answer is 0.038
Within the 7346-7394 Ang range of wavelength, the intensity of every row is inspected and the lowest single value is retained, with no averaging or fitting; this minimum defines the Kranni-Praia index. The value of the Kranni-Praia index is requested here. 16.6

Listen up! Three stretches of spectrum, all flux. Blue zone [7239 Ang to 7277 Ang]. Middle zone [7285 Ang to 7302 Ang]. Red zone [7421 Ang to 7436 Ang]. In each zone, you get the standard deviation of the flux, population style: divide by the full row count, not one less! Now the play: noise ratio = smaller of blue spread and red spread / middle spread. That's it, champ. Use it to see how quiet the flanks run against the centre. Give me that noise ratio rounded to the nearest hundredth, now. 1.41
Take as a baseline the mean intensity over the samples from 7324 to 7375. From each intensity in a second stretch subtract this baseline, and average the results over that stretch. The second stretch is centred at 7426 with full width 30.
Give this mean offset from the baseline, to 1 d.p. -0.2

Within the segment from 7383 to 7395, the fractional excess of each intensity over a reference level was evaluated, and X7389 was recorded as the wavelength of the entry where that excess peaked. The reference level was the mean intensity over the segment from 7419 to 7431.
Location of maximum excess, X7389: 7394.43 Ang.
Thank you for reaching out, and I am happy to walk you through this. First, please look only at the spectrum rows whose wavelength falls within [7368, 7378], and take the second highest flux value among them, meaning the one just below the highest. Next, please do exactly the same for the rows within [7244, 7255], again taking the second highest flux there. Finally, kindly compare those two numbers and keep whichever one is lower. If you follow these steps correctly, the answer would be 17.9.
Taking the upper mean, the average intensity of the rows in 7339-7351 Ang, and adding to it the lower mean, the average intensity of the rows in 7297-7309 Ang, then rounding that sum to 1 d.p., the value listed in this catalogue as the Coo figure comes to 36.6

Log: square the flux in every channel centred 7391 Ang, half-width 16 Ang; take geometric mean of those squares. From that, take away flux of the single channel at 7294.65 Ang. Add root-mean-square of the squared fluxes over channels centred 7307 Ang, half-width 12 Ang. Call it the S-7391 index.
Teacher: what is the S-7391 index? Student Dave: 638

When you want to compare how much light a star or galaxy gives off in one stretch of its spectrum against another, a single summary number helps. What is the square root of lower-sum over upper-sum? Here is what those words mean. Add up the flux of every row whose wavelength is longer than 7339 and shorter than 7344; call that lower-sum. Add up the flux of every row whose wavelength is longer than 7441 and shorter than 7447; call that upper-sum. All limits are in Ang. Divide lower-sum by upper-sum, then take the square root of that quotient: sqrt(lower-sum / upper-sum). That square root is 1.02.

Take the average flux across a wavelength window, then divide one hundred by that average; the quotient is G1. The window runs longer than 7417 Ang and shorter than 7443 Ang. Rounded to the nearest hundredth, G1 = 5.63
